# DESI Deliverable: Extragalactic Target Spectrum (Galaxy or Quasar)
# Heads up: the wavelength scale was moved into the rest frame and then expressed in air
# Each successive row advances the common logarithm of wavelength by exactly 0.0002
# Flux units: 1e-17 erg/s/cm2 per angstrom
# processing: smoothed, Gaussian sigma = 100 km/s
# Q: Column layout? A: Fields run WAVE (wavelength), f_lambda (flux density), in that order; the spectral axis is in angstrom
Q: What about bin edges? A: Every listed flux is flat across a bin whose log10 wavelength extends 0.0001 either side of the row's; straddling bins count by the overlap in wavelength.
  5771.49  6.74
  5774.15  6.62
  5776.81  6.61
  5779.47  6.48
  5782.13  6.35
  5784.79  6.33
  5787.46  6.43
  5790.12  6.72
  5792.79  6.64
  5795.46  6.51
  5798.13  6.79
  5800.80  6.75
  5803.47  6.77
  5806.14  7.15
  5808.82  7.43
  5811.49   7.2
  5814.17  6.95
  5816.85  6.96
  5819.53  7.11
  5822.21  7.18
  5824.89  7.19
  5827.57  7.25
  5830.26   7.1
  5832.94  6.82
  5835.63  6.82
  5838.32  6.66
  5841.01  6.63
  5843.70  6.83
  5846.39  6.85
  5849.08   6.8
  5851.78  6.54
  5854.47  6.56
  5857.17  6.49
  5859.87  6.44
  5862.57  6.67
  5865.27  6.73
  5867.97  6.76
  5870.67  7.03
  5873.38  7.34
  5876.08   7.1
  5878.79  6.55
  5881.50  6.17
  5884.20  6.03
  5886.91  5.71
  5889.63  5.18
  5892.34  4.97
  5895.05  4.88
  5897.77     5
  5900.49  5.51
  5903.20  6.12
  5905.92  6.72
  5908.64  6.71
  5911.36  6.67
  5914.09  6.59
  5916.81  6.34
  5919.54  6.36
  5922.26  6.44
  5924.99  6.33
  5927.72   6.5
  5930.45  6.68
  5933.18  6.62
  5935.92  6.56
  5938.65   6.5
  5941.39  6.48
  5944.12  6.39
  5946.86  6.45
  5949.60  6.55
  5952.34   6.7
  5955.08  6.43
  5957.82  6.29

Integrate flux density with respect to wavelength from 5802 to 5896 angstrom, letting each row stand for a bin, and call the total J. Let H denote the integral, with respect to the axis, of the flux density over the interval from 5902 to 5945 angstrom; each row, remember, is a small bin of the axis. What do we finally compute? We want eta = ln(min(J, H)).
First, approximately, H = 280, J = 626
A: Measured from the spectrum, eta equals 5.6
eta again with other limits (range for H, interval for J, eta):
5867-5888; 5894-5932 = 4.9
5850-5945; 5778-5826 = 5.8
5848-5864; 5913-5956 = 4.7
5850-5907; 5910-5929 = 4.8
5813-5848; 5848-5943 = 5.5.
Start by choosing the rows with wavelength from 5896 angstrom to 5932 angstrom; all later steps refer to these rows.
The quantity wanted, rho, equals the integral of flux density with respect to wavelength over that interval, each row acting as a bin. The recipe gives 226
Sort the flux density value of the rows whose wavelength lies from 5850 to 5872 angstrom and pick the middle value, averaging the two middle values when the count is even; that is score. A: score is 6.6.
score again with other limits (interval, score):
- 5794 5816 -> 6.9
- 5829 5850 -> 6.8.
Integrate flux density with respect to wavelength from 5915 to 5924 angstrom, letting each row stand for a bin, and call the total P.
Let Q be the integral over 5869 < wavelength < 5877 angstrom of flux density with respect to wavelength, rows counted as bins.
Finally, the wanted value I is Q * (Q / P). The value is 57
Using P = 58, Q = 57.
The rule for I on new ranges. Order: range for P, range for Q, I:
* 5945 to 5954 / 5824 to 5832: 56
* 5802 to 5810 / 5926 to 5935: 62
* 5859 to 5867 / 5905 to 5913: 54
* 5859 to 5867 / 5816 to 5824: 61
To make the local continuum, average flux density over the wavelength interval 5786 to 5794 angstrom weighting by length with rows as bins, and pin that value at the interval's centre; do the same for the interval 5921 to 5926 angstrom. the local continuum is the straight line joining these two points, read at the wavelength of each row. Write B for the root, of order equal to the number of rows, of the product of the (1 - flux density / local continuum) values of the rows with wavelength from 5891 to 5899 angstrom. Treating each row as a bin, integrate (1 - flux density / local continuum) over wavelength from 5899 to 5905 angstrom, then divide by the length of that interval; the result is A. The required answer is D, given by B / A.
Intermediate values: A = 0.086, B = 0.230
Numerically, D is 2.7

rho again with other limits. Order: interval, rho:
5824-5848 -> 166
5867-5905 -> 229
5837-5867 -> 200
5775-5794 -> 124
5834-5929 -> 605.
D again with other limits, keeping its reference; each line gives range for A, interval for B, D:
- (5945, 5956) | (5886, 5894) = -5.8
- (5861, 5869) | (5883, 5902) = -4.3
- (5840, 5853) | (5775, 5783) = -0.1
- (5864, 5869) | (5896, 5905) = -2.7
